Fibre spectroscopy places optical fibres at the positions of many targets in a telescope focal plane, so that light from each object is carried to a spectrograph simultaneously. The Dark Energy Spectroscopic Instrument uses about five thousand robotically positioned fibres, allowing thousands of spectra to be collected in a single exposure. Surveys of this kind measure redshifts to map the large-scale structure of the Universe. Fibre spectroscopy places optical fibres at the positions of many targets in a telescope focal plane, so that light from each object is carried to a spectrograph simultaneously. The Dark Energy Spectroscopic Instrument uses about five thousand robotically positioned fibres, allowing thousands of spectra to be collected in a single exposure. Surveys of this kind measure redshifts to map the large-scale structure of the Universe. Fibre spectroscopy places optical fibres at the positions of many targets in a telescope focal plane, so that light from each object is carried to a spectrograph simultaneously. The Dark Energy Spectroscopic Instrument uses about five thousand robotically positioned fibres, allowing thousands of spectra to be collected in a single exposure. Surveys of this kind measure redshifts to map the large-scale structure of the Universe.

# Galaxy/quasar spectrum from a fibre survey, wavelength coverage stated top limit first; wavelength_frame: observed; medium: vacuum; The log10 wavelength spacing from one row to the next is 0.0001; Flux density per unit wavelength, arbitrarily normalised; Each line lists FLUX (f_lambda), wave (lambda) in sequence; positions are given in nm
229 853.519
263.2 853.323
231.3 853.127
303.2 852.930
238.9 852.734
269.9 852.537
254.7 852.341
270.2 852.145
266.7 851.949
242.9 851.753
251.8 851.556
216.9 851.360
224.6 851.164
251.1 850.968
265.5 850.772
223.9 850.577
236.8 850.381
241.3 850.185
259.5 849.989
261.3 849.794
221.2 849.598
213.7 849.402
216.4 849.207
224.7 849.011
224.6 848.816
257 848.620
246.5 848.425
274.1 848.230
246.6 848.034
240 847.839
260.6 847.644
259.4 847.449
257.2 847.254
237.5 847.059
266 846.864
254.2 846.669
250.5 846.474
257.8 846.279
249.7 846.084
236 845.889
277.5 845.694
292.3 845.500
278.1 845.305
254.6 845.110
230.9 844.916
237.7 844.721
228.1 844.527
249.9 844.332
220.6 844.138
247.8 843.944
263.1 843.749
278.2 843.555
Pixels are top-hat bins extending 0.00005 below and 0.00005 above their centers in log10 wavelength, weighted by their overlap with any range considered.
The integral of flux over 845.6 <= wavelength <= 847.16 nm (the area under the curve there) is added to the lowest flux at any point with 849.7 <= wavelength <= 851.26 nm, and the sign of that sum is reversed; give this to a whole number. -619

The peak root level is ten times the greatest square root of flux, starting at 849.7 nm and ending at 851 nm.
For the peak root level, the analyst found 163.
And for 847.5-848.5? 166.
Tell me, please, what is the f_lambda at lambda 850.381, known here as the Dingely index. 236.8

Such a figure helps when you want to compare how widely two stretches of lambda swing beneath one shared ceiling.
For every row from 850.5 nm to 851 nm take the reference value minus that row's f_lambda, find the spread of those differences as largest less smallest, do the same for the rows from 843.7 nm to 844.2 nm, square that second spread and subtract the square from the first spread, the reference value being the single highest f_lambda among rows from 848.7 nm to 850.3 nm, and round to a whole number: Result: -1765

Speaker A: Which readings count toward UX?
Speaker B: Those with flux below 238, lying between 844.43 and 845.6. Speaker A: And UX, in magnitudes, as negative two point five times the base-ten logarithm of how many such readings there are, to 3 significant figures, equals -1.19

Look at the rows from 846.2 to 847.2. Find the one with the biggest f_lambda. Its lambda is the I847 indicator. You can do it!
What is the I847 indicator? 846.864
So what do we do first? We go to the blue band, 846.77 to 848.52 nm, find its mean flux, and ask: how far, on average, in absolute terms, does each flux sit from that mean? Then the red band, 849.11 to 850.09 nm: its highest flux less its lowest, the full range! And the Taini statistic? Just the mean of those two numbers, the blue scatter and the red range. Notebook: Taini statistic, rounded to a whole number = 29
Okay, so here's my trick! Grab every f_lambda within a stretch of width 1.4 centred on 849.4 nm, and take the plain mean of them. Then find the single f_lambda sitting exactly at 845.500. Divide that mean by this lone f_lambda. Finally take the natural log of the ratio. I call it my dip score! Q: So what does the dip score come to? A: -0.23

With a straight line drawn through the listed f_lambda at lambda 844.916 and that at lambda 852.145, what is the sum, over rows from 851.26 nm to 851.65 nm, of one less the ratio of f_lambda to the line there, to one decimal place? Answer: 0.2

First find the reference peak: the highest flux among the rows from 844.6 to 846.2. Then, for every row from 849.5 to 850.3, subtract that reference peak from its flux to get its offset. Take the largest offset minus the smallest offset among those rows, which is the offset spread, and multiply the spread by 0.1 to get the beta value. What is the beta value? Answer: 4.01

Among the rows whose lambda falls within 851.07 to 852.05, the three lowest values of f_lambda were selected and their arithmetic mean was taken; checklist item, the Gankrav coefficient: 228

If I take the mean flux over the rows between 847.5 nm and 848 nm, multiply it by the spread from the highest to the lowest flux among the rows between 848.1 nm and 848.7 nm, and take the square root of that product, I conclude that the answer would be 83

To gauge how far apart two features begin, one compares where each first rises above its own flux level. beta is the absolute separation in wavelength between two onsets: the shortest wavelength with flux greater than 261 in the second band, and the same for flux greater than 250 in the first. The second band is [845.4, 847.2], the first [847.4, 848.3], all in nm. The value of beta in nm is 1.95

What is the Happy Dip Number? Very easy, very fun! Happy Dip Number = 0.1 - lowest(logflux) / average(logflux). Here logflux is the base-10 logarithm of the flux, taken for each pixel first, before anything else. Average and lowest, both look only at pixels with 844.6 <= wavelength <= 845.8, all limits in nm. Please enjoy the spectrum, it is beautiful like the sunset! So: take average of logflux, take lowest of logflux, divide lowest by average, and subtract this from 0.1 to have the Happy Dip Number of -0.878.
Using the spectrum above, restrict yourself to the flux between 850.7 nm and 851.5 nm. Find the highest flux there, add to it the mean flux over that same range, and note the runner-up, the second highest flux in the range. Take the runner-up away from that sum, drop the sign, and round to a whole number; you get 254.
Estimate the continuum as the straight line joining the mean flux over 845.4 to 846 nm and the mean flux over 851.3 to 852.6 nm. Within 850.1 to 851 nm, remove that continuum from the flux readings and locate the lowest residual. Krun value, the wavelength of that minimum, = 850.577 nm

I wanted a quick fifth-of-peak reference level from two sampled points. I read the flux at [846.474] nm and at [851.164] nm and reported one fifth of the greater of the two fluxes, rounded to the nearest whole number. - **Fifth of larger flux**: 50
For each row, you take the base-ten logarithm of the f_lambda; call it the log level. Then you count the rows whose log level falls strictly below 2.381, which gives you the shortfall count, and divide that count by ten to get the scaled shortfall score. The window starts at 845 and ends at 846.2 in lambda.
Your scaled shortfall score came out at 0.10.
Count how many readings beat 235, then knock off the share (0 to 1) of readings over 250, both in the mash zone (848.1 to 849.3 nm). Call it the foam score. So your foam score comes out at 2.7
